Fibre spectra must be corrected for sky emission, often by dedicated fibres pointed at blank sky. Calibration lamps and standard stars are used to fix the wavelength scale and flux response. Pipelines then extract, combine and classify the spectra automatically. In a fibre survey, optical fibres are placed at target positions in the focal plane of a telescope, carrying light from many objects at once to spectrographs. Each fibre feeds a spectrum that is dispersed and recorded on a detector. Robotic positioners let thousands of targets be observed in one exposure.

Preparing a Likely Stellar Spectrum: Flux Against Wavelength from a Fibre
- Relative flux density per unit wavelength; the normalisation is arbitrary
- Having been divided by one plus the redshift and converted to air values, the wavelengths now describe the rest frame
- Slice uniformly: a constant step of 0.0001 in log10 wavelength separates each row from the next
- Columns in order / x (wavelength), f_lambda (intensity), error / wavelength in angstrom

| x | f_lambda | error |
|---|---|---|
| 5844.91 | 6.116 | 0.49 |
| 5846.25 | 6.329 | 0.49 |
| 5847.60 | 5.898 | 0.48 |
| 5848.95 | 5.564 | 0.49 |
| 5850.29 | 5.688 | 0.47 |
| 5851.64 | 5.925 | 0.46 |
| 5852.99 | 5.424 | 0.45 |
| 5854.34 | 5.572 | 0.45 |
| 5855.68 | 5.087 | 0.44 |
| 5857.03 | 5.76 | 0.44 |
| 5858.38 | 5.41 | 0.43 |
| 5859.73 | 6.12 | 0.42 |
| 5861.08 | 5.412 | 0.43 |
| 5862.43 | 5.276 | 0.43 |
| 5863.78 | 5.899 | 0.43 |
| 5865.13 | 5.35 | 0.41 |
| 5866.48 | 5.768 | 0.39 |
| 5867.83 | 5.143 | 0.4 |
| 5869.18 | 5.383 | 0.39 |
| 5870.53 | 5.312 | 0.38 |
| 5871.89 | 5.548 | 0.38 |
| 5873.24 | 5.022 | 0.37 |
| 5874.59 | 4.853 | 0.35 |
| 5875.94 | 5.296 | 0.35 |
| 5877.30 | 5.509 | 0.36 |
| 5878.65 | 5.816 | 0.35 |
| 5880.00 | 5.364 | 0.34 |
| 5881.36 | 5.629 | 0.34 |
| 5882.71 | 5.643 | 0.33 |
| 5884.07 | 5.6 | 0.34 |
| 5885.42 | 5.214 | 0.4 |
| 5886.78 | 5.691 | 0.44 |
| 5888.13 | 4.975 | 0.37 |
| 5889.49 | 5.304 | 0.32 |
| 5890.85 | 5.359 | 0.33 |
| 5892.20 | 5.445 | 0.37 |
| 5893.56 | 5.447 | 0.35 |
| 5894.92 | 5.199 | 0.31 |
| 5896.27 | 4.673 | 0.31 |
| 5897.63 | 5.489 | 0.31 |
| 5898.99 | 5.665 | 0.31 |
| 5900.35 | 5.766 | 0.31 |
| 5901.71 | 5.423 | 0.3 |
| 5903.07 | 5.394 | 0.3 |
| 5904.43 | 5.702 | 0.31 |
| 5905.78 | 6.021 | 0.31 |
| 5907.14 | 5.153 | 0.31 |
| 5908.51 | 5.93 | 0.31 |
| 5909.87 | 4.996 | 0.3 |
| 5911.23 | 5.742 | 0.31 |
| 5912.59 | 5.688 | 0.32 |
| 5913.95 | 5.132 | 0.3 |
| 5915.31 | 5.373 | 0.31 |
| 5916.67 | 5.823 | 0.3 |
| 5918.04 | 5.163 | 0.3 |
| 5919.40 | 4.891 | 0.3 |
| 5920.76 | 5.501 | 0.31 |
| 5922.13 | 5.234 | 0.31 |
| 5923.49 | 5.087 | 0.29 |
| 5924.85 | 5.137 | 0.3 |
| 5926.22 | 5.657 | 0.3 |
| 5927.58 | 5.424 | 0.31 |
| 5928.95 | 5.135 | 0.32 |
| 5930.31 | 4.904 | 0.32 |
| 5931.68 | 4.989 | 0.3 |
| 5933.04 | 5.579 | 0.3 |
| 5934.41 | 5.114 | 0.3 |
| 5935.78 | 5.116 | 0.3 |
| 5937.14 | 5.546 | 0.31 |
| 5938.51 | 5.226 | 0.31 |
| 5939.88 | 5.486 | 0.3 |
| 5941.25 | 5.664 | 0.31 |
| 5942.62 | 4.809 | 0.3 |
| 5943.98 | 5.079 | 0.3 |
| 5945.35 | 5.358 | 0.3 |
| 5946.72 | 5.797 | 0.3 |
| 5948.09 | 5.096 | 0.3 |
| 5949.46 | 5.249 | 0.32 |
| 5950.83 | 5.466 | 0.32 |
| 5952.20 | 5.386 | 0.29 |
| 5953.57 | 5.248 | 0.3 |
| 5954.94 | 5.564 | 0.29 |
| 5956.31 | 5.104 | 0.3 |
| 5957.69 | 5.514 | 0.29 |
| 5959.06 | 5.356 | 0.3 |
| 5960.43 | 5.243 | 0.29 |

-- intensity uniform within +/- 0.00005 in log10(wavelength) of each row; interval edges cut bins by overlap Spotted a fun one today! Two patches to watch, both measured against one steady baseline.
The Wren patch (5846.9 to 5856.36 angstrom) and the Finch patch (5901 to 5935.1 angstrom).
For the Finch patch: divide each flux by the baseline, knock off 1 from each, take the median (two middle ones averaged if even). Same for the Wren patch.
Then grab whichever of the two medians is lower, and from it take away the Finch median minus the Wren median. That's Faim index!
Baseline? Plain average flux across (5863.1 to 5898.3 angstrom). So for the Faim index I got 0.035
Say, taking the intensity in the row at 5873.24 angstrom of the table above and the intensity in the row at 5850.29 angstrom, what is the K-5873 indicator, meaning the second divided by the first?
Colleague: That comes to 1.13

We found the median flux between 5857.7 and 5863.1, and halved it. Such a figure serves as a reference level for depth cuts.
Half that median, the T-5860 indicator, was 2.71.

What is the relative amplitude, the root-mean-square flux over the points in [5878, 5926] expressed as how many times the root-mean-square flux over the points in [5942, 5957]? 1.03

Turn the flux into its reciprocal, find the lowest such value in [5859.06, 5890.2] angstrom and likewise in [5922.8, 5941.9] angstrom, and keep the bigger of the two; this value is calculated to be 0.177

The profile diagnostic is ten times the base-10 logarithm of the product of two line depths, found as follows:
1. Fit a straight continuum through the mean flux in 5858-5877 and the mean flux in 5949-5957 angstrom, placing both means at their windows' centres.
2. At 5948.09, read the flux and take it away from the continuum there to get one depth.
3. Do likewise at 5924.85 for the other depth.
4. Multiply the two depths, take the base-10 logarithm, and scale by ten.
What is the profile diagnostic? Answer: -13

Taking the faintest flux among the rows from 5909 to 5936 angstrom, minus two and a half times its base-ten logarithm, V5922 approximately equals -1.72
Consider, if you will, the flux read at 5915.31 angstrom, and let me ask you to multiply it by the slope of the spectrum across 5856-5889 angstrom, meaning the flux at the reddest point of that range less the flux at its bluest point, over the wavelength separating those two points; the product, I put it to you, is -0.14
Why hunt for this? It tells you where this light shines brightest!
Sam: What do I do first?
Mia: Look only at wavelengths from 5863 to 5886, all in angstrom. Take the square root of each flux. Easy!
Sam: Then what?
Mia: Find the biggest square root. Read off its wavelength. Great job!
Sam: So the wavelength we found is 5863.78 angstrom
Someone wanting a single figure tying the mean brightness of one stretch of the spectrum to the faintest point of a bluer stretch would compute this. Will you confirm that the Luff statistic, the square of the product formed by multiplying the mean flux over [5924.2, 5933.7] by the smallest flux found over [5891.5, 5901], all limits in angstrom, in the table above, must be 604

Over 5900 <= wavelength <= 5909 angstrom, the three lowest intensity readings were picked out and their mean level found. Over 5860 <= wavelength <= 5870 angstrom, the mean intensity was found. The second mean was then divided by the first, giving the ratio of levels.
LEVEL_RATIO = 1.03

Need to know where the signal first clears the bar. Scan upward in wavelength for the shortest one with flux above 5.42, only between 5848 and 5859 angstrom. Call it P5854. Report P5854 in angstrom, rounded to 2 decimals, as 5848.95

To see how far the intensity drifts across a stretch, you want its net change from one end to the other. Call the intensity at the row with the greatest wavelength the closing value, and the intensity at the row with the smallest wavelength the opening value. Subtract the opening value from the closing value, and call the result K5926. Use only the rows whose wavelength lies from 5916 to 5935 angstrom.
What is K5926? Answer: -0.7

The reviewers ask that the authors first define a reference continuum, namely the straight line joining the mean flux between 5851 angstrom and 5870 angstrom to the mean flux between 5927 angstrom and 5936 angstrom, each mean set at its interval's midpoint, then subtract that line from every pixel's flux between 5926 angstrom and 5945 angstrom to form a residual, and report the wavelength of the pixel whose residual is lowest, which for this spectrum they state 5942.62 angstrom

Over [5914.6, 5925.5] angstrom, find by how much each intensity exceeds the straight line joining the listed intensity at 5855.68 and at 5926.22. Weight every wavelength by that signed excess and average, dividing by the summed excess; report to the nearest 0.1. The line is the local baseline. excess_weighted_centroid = 5921.5 angstrom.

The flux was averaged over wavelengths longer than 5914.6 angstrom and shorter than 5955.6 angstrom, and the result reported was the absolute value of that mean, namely 5.30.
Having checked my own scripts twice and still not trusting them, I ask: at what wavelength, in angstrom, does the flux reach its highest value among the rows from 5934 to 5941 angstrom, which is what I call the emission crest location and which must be 5937.14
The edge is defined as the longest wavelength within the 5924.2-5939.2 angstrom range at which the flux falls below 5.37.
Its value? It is 5938.51 angstrom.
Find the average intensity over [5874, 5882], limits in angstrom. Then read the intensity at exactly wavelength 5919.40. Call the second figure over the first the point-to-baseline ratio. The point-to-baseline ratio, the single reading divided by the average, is 0.90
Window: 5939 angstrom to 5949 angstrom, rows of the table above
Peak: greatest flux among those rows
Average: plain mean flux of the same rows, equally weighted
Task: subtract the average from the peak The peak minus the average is 0.47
